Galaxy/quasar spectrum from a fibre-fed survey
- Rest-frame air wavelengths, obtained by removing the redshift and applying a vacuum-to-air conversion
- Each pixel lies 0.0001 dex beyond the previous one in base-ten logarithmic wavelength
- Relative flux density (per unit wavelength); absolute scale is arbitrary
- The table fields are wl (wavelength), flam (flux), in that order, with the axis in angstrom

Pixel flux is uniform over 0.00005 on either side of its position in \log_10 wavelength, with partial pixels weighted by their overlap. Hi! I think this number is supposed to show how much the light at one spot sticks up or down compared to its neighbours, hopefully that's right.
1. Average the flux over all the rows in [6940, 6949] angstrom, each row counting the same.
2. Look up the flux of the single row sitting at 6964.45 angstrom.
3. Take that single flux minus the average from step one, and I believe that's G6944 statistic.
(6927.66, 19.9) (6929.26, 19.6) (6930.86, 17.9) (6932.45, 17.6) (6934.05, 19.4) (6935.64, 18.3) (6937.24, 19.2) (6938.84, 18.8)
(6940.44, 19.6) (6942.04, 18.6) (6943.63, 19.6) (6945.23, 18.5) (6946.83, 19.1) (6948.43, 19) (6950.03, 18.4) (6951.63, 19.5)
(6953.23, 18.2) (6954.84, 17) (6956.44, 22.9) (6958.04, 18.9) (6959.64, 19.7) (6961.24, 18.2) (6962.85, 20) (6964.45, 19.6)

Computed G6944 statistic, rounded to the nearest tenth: 0.5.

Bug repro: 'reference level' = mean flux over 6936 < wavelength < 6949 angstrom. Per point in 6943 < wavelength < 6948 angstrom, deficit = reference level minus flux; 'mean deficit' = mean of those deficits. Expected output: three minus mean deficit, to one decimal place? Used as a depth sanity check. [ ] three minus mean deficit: 3.0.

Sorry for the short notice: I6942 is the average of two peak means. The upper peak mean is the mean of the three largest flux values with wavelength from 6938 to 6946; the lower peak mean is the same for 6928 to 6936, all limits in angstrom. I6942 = 19.2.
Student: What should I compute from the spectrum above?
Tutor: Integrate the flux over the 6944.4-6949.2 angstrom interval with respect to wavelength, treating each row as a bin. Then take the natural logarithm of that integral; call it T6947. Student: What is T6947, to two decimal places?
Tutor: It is 4.51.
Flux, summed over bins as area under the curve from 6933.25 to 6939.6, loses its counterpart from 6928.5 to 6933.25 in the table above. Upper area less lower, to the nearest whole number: 33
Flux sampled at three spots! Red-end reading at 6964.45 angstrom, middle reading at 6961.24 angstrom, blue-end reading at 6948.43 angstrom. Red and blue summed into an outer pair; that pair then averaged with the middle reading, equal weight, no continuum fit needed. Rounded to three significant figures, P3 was 28.4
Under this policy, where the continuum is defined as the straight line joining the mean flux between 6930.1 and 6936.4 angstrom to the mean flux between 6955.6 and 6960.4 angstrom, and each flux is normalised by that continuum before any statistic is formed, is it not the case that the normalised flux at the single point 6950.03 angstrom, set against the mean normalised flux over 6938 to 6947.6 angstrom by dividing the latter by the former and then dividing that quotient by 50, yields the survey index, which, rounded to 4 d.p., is 0.0214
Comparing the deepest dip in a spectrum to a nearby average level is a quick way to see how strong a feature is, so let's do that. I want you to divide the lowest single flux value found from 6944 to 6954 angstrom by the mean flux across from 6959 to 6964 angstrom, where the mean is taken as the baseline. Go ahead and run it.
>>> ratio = 0.943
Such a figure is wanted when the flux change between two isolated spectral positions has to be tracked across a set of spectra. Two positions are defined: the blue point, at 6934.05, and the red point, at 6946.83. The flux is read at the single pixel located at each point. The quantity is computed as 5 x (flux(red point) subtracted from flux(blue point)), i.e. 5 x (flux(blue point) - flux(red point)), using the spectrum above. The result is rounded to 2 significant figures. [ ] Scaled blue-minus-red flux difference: 1.5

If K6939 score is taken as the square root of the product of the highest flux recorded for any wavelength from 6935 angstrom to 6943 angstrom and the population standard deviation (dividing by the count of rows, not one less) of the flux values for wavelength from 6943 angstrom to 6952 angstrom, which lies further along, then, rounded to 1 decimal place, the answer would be 3.0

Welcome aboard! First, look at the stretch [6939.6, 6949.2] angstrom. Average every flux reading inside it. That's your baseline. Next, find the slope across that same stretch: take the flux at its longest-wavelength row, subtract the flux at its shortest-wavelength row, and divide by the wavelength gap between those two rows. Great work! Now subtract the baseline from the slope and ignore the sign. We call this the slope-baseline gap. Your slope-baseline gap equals 19.1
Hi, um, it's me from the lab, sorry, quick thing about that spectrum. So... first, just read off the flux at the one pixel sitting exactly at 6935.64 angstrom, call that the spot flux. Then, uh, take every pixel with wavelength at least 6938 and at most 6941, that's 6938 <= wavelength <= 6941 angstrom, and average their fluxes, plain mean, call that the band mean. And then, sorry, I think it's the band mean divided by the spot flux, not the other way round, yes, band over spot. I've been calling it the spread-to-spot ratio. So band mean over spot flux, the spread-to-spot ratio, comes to 1.05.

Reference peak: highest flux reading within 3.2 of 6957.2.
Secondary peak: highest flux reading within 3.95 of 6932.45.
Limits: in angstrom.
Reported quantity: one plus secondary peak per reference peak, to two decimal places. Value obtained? 1.86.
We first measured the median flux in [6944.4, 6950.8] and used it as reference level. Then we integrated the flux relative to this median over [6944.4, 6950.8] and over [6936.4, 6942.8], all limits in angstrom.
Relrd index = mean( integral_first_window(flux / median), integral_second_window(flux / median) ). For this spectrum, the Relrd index 6.4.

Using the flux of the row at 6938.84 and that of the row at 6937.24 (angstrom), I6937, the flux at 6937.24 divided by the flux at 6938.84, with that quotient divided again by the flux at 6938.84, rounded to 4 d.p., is 0.0543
